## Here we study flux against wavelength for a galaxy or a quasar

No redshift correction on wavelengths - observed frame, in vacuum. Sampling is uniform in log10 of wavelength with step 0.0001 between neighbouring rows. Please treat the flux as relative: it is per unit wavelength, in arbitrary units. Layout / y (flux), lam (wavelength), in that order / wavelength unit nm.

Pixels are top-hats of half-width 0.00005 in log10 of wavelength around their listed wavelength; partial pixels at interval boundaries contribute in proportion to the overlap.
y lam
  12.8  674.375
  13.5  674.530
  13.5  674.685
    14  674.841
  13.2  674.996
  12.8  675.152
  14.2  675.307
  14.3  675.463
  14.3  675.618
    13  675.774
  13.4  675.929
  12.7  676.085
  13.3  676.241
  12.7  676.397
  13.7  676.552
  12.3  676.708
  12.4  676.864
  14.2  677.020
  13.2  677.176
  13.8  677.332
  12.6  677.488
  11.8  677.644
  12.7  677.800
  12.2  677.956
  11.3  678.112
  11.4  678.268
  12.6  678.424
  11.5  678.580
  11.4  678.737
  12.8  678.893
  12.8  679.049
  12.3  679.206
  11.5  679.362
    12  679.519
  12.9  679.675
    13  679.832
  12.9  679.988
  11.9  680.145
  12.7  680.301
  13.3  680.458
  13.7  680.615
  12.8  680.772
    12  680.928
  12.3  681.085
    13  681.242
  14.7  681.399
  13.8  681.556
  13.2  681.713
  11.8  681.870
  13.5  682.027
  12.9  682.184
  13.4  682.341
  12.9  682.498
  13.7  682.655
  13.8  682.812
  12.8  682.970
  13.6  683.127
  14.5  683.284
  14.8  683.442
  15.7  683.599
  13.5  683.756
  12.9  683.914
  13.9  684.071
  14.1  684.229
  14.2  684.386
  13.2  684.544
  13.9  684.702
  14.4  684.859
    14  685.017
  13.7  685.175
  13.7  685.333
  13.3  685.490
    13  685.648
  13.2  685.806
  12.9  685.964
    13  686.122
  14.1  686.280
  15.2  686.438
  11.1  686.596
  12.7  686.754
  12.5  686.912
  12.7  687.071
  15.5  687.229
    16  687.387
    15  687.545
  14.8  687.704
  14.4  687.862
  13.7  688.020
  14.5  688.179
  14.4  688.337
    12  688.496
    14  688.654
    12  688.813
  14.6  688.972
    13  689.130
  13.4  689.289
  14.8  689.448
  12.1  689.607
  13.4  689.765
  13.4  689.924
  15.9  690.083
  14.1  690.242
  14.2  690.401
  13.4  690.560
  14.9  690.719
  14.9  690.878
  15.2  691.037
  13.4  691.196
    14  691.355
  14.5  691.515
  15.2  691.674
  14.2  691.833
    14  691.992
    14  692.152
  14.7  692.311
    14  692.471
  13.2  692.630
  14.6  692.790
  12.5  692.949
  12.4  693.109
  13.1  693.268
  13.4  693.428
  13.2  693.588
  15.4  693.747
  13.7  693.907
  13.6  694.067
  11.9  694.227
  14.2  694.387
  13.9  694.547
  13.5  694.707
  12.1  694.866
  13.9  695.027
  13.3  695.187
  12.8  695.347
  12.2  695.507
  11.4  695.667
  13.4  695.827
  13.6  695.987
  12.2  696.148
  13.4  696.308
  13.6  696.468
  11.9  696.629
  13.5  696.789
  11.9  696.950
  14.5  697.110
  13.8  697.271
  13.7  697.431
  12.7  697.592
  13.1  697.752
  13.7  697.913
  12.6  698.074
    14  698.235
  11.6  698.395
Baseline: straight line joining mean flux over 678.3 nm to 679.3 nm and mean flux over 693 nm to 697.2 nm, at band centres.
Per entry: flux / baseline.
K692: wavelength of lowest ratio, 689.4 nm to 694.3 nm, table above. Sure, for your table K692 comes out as 694.227 nm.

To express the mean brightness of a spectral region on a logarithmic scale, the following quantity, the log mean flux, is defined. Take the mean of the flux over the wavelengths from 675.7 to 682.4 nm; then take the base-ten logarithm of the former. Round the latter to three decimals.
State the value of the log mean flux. 1.105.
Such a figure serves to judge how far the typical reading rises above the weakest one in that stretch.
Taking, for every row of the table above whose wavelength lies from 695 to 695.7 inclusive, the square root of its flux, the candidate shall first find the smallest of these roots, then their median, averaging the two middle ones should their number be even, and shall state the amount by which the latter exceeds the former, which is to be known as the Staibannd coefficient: 0.20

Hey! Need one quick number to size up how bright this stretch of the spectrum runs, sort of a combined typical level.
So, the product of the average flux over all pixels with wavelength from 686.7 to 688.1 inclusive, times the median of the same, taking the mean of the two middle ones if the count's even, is 204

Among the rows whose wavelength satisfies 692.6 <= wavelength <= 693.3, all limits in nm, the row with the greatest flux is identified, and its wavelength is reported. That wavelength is 692.790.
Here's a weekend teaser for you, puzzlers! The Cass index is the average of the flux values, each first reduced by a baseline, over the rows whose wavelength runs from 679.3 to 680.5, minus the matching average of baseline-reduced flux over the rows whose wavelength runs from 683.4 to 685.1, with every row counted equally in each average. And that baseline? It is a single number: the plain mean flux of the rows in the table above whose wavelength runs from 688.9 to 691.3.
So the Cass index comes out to -1.5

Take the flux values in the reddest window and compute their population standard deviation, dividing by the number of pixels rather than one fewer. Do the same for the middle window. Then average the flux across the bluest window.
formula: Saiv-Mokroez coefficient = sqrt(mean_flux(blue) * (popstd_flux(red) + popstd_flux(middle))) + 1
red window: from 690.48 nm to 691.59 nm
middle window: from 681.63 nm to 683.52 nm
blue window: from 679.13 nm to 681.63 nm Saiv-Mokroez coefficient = 5.30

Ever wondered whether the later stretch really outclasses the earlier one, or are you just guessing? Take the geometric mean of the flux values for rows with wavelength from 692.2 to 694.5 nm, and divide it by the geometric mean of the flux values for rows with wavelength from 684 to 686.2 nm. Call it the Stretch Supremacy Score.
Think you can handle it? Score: 1.00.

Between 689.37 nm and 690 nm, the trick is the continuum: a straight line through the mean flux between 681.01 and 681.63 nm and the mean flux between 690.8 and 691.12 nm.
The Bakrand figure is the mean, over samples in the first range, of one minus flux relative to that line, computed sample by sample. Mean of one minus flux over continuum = 0.10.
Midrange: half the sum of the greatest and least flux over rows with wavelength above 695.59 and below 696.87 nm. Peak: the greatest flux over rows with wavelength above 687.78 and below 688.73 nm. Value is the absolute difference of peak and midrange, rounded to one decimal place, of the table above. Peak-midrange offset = 2.0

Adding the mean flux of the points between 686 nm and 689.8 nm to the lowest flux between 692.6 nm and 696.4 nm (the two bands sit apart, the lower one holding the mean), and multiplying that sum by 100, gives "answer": 2510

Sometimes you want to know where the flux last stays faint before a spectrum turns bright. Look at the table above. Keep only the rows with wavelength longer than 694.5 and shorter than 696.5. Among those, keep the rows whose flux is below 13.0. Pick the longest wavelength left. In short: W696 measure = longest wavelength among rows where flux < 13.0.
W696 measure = 696.148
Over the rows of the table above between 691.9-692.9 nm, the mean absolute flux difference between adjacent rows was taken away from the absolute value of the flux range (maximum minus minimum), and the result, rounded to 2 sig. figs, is 0.78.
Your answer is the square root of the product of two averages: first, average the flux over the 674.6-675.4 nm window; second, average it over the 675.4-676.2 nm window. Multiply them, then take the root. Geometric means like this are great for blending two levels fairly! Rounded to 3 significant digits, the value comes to 13.5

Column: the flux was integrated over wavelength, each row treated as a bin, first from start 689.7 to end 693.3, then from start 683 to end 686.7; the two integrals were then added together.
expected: 101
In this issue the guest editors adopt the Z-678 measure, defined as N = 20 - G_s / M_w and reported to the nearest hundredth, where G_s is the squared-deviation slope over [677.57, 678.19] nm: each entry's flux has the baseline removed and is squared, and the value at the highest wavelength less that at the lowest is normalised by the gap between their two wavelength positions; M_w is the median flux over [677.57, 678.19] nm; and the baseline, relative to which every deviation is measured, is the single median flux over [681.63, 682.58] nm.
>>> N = 19.73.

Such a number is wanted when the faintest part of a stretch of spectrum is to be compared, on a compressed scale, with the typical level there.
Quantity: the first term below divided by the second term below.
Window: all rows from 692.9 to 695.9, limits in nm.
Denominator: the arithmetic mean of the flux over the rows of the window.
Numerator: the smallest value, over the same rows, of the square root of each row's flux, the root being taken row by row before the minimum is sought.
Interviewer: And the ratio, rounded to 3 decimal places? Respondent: 0.257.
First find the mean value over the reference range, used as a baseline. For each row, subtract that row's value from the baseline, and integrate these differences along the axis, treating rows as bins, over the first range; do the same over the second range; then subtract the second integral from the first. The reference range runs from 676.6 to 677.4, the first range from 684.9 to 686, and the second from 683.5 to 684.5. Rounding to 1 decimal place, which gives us 0.6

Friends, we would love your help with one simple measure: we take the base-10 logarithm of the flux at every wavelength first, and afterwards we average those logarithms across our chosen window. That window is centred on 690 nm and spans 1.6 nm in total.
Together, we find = 1.14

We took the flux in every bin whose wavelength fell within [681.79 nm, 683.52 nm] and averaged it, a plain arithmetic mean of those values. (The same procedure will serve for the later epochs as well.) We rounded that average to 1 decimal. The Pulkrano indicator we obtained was 13.4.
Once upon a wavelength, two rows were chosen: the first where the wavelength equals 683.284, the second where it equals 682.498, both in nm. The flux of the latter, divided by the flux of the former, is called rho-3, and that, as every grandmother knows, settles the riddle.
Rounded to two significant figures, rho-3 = 0.89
